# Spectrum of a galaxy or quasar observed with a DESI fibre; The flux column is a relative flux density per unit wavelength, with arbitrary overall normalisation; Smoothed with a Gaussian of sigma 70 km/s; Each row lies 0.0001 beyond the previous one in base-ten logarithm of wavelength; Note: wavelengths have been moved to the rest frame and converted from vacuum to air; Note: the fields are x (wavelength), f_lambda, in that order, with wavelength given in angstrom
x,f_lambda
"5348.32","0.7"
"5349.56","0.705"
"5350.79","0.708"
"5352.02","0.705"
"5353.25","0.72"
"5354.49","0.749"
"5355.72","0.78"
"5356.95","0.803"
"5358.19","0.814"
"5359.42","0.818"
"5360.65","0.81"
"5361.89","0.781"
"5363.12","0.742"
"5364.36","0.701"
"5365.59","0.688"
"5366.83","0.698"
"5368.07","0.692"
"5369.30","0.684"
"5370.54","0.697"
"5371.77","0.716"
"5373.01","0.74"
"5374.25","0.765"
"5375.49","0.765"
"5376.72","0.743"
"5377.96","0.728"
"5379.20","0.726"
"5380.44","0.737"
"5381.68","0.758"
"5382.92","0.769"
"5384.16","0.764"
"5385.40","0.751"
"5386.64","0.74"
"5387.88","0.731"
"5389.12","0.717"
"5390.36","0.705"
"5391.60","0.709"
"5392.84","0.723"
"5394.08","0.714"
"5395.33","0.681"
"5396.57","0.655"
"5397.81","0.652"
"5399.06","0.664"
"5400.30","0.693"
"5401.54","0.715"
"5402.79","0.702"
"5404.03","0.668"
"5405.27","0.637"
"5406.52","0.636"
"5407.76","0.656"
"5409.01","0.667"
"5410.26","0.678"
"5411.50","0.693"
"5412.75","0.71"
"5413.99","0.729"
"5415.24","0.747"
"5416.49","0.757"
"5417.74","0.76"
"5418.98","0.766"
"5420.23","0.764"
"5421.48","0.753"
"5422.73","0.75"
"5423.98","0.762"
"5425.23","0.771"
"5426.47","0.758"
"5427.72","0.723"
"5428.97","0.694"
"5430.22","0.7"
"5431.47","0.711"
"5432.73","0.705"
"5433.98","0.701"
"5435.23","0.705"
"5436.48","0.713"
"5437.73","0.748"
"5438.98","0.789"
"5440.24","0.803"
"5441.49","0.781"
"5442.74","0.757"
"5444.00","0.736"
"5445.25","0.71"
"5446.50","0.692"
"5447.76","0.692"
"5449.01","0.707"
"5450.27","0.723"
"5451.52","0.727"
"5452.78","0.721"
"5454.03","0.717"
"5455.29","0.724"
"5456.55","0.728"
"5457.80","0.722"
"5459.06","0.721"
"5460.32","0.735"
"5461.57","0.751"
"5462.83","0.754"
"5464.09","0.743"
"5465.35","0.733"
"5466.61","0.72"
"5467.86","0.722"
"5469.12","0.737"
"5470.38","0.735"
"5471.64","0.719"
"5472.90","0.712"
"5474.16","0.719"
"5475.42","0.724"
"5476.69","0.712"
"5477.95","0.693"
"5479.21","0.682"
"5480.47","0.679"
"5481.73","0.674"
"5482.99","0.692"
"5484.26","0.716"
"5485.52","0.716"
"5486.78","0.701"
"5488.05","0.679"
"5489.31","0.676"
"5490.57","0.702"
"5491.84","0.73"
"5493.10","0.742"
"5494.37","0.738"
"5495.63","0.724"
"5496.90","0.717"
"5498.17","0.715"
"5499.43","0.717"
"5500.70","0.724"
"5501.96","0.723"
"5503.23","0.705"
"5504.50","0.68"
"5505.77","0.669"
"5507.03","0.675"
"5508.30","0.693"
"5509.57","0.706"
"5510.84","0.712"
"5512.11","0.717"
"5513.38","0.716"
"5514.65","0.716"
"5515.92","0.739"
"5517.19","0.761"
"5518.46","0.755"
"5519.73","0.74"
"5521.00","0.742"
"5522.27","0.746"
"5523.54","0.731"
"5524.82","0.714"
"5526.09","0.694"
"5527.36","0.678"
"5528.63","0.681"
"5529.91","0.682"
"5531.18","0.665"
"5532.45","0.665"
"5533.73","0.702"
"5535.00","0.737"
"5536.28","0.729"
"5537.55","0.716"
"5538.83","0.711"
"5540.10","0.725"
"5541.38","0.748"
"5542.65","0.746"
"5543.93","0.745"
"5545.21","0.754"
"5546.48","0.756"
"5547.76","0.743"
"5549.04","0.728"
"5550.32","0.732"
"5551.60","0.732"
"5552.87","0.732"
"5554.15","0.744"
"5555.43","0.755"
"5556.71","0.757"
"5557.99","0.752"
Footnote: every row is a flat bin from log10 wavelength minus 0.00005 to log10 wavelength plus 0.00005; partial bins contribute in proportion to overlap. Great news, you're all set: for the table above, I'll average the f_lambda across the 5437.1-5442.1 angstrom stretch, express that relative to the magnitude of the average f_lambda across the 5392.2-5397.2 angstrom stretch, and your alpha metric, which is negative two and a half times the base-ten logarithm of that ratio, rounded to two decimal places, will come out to -0.13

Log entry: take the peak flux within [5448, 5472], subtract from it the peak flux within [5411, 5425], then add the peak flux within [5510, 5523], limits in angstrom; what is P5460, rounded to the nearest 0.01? 0.75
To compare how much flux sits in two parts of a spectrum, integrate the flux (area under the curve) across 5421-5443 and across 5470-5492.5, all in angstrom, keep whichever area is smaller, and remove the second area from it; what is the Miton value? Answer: 0.0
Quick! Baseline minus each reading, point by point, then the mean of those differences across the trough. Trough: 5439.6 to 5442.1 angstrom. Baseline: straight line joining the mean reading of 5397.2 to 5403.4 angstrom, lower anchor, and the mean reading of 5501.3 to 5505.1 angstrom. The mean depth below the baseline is -0.10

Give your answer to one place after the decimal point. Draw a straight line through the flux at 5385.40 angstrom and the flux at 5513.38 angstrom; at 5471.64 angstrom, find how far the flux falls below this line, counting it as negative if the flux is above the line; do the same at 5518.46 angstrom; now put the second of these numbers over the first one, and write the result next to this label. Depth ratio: -4.8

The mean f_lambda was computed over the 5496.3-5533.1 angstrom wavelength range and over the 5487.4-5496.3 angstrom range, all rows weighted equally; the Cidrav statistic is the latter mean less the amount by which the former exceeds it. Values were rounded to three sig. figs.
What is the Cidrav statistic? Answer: 0.716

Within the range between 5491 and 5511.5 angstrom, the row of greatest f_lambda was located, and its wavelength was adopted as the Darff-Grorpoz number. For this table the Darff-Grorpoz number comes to 5493.10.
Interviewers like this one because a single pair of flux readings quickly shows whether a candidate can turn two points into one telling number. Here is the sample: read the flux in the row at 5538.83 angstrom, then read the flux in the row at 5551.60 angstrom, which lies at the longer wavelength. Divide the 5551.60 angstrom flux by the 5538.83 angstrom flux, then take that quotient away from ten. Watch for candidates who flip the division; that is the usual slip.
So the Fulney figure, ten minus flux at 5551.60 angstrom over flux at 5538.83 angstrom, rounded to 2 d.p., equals 8.97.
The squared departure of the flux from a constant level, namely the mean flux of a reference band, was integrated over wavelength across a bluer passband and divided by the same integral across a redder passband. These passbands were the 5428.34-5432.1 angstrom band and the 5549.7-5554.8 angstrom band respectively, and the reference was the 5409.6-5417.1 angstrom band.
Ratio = 1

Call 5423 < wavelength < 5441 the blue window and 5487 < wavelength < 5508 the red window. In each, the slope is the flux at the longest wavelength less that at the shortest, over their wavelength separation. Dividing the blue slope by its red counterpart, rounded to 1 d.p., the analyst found -12.0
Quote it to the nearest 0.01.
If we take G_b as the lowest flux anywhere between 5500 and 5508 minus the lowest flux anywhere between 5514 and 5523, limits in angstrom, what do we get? -0.05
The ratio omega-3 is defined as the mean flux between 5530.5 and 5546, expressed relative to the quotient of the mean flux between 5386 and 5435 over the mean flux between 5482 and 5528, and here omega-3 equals 0.724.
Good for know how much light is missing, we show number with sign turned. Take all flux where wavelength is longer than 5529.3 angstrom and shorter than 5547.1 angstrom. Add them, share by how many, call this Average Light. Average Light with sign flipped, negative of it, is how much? -0.720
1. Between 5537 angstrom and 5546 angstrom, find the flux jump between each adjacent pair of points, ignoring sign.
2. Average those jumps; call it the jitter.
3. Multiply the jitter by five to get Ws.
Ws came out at 0.045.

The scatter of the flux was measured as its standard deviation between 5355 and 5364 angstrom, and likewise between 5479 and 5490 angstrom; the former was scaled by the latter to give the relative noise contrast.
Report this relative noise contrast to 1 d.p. 1.6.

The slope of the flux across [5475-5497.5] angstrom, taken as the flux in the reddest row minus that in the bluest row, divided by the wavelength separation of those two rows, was 0.000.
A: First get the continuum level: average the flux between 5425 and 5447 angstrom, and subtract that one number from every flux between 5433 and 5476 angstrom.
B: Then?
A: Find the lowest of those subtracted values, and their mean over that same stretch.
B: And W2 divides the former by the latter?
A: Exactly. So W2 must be 13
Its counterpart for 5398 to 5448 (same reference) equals 7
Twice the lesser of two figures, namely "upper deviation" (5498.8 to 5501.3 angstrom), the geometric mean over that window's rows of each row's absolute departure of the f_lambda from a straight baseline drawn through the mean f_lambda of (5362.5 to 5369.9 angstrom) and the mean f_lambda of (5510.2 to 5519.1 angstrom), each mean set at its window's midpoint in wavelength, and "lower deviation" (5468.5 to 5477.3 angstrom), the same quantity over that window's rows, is 0.0121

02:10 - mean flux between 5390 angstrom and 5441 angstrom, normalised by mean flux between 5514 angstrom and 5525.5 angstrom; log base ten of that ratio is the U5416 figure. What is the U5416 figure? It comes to -0.01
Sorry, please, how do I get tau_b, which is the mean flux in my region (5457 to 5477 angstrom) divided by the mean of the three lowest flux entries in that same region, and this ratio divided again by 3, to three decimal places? 0.340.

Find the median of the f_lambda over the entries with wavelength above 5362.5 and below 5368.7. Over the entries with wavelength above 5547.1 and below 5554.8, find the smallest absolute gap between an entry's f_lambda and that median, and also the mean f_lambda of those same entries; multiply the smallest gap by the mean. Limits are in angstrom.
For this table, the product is 0.022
